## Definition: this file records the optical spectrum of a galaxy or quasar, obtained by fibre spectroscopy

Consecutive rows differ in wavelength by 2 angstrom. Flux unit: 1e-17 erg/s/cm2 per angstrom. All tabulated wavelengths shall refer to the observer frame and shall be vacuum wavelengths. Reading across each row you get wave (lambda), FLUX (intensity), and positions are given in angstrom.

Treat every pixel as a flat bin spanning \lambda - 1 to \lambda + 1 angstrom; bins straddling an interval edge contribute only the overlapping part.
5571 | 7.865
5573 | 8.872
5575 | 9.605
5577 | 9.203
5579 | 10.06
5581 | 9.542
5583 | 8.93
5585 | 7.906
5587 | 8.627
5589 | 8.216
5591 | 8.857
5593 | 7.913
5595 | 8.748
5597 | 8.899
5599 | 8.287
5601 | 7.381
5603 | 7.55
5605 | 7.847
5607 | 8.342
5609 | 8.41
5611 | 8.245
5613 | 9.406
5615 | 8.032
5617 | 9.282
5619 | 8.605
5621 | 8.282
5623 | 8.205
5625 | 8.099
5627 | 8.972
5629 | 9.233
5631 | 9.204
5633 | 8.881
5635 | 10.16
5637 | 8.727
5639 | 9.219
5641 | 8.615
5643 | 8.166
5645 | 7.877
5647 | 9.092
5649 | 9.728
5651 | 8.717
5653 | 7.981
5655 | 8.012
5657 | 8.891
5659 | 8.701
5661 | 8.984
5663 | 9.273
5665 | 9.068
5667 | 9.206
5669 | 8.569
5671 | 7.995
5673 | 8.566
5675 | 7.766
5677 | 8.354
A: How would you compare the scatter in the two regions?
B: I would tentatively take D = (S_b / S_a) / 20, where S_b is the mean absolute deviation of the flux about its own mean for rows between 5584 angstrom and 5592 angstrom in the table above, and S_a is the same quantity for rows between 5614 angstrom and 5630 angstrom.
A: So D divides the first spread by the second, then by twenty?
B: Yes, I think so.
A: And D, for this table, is 0.039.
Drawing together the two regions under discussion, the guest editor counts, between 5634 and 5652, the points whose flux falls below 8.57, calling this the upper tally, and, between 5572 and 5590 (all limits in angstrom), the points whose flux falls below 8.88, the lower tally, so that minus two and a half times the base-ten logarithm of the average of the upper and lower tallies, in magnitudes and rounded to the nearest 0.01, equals -1.19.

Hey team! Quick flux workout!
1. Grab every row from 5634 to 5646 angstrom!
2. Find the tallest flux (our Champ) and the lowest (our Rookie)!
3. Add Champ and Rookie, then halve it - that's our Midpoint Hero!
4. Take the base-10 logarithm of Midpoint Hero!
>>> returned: 0.955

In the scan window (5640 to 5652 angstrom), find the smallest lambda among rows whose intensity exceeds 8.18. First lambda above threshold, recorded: 5641 angstrom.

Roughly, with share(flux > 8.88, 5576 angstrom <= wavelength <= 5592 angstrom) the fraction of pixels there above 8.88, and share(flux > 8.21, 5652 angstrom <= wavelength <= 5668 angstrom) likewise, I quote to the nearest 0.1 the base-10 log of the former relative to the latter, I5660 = -0.2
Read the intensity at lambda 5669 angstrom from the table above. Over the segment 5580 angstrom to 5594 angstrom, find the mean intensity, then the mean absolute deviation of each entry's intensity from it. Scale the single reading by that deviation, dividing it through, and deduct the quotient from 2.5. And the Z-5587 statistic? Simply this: -15.4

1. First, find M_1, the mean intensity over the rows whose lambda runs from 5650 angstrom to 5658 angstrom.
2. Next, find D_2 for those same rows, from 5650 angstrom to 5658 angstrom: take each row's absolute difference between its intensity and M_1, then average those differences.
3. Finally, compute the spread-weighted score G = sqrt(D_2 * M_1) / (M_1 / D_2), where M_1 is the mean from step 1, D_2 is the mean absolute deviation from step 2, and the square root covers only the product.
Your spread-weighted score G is 0.089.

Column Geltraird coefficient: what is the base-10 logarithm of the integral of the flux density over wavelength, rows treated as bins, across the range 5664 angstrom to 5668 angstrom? 1.56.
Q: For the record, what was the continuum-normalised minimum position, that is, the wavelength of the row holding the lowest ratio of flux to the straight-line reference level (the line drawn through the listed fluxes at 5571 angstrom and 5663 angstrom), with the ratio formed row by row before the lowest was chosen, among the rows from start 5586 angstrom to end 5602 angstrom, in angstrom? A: 5601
